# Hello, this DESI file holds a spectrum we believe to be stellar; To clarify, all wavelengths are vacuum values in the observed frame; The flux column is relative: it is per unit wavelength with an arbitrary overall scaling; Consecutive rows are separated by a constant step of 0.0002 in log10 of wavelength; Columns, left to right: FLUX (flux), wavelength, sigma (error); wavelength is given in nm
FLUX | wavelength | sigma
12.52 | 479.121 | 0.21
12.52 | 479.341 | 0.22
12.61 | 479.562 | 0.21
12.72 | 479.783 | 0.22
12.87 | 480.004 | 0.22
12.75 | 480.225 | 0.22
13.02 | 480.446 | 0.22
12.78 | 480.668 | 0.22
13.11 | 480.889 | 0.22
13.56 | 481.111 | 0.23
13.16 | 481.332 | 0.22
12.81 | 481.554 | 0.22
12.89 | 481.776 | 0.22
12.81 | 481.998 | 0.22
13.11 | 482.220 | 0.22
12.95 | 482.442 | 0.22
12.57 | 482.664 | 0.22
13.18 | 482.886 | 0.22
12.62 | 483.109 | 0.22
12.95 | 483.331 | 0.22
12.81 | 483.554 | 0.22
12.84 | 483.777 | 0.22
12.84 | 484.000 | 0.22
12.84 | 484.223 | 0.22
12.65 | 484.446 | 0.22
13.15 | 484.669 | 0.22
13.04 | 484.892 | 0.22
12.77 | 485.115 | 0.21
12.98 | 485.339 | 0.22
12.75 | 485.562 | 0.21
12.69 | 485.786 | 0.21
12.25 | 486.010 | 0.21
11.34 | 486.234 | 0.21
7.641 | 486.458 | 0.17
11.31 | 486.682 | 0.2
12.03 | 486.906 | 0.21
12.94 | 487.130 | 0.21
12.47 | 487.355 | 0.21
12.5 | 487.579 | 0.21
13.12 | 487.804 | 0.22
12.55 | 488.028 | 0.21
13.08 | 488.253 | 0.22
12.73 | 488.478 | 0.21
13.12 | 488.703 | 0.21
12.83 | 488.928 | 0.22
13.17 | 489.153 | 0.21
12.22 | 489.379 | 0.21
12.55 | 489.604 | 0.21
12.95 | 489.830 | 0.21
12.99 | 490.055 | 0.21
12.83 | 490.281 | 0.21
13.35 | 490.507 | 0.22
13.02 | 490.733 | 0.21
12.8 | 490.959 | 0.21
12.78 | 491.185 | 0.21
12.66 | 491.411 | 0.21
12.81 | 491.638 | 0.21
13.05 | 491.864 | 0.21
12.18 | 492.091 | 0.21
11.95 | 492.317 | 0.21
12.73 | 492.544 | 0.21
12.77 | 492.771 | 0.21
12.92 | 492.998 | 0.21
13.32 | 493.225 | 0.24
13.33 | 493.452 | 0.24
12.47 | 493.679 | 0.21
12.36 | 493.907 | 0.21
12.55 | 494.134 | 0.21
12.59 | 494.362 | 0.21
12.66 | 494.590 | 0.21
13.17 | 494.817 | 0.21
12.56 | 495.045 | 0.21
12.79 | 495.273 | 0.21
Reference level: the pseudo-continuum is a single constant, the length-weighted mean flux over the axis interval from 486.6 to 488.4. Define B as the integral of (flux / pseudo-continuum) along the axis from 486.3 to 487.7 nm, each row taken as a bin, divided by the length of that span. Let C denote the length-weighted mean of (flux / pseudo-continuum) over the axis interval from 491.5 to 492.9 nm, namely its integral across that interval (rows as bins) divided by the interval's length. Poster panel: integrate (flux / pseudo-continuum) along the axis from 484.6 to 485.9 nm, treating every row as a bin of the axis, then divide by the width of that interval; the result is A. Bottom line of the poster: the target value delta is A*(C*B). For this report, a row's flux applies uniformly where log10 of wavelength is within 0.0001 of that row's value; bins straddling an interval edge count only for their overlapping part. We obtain 0.95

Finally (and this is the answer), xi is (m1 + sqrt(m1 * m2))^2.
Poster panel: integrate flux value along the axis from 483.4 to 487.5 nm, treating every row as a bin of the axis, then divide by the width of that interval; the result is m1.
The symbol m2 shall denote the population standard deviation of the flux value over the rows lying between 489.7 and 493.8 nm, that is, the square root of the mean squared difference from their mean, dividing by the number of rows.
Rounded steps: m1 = 12.30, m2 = 0.35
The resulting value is 207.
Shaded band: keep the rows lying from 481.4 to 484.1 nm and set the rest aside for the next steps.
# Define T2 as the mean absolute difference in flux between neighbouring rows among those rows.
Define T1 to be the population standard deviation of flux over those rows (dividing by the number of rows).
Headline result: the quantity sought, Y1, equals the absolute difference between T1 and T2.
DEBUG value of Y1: 0.08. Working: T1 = 0.17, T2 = 0.24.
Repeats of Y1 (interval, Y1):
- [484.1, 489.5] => 0.40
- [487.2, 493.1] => 0.03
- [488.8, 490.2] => 0.10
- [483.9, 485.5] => 0.06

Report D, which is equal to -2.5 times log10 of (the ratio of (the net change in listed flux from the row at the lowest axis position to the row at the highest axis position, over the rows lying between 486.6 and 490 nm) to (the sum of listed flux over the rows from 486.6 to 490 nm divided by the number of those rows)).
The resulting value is 2.2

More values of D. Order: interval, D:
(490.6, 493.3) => 4.1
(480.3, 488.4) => 5.8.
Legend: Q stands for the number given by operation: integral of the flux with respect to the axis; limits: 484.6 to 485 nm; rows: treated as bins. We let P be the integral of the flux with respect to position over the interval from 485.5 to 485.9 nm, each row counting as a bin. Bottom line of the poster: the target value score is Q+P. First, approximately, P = 5.08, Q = 5.24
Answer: 10.3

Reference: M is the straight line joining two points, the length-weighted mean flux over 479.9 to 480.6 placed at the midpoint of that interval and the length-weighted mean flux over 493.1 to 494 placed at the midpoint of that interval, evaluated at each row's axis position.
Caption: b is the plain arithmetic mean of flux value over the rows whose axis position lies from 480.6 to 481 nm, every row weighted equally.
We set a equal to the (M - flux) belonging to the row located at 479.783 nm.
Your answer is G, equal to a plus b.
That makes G 13.1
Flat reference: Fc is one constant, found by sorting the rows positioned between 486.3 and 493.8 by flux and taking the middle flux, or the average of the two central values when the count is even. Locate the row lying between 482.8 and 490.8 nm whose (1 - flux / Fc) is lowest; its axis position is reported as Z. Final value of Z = 490.507 nm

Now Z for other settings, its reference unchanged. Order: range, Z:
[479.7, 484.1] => 481.111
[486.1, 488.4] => 487.804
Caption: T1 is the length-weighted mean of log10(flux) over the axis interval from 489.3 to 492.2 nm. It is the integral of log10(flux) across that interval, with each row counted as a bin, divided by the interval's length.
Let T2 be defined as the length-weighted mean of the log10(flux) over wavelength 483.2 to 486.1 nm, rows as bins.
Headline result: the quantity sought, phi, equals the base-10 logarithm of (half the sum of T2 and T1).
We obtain 0.0442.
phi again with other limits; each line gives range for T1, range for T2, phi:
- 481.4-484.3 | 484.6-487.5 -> 0.0390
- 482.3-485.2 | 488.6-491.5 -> 0.0451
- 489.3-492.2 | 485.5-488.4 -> 0.0382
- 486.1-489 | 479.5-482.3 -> 0.0397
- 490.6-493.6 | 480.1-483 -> 0.0453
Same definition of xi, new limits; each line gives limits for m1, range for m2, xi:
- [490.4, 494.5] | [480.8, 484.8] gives 210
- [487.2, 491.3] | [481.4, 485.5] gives 205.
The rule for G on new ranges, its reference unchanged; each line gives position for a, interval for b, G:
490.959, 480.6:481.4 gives 13.2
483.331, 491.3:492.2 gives 12.6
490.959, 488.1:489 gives 13.0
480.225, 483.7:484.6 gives 12.9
